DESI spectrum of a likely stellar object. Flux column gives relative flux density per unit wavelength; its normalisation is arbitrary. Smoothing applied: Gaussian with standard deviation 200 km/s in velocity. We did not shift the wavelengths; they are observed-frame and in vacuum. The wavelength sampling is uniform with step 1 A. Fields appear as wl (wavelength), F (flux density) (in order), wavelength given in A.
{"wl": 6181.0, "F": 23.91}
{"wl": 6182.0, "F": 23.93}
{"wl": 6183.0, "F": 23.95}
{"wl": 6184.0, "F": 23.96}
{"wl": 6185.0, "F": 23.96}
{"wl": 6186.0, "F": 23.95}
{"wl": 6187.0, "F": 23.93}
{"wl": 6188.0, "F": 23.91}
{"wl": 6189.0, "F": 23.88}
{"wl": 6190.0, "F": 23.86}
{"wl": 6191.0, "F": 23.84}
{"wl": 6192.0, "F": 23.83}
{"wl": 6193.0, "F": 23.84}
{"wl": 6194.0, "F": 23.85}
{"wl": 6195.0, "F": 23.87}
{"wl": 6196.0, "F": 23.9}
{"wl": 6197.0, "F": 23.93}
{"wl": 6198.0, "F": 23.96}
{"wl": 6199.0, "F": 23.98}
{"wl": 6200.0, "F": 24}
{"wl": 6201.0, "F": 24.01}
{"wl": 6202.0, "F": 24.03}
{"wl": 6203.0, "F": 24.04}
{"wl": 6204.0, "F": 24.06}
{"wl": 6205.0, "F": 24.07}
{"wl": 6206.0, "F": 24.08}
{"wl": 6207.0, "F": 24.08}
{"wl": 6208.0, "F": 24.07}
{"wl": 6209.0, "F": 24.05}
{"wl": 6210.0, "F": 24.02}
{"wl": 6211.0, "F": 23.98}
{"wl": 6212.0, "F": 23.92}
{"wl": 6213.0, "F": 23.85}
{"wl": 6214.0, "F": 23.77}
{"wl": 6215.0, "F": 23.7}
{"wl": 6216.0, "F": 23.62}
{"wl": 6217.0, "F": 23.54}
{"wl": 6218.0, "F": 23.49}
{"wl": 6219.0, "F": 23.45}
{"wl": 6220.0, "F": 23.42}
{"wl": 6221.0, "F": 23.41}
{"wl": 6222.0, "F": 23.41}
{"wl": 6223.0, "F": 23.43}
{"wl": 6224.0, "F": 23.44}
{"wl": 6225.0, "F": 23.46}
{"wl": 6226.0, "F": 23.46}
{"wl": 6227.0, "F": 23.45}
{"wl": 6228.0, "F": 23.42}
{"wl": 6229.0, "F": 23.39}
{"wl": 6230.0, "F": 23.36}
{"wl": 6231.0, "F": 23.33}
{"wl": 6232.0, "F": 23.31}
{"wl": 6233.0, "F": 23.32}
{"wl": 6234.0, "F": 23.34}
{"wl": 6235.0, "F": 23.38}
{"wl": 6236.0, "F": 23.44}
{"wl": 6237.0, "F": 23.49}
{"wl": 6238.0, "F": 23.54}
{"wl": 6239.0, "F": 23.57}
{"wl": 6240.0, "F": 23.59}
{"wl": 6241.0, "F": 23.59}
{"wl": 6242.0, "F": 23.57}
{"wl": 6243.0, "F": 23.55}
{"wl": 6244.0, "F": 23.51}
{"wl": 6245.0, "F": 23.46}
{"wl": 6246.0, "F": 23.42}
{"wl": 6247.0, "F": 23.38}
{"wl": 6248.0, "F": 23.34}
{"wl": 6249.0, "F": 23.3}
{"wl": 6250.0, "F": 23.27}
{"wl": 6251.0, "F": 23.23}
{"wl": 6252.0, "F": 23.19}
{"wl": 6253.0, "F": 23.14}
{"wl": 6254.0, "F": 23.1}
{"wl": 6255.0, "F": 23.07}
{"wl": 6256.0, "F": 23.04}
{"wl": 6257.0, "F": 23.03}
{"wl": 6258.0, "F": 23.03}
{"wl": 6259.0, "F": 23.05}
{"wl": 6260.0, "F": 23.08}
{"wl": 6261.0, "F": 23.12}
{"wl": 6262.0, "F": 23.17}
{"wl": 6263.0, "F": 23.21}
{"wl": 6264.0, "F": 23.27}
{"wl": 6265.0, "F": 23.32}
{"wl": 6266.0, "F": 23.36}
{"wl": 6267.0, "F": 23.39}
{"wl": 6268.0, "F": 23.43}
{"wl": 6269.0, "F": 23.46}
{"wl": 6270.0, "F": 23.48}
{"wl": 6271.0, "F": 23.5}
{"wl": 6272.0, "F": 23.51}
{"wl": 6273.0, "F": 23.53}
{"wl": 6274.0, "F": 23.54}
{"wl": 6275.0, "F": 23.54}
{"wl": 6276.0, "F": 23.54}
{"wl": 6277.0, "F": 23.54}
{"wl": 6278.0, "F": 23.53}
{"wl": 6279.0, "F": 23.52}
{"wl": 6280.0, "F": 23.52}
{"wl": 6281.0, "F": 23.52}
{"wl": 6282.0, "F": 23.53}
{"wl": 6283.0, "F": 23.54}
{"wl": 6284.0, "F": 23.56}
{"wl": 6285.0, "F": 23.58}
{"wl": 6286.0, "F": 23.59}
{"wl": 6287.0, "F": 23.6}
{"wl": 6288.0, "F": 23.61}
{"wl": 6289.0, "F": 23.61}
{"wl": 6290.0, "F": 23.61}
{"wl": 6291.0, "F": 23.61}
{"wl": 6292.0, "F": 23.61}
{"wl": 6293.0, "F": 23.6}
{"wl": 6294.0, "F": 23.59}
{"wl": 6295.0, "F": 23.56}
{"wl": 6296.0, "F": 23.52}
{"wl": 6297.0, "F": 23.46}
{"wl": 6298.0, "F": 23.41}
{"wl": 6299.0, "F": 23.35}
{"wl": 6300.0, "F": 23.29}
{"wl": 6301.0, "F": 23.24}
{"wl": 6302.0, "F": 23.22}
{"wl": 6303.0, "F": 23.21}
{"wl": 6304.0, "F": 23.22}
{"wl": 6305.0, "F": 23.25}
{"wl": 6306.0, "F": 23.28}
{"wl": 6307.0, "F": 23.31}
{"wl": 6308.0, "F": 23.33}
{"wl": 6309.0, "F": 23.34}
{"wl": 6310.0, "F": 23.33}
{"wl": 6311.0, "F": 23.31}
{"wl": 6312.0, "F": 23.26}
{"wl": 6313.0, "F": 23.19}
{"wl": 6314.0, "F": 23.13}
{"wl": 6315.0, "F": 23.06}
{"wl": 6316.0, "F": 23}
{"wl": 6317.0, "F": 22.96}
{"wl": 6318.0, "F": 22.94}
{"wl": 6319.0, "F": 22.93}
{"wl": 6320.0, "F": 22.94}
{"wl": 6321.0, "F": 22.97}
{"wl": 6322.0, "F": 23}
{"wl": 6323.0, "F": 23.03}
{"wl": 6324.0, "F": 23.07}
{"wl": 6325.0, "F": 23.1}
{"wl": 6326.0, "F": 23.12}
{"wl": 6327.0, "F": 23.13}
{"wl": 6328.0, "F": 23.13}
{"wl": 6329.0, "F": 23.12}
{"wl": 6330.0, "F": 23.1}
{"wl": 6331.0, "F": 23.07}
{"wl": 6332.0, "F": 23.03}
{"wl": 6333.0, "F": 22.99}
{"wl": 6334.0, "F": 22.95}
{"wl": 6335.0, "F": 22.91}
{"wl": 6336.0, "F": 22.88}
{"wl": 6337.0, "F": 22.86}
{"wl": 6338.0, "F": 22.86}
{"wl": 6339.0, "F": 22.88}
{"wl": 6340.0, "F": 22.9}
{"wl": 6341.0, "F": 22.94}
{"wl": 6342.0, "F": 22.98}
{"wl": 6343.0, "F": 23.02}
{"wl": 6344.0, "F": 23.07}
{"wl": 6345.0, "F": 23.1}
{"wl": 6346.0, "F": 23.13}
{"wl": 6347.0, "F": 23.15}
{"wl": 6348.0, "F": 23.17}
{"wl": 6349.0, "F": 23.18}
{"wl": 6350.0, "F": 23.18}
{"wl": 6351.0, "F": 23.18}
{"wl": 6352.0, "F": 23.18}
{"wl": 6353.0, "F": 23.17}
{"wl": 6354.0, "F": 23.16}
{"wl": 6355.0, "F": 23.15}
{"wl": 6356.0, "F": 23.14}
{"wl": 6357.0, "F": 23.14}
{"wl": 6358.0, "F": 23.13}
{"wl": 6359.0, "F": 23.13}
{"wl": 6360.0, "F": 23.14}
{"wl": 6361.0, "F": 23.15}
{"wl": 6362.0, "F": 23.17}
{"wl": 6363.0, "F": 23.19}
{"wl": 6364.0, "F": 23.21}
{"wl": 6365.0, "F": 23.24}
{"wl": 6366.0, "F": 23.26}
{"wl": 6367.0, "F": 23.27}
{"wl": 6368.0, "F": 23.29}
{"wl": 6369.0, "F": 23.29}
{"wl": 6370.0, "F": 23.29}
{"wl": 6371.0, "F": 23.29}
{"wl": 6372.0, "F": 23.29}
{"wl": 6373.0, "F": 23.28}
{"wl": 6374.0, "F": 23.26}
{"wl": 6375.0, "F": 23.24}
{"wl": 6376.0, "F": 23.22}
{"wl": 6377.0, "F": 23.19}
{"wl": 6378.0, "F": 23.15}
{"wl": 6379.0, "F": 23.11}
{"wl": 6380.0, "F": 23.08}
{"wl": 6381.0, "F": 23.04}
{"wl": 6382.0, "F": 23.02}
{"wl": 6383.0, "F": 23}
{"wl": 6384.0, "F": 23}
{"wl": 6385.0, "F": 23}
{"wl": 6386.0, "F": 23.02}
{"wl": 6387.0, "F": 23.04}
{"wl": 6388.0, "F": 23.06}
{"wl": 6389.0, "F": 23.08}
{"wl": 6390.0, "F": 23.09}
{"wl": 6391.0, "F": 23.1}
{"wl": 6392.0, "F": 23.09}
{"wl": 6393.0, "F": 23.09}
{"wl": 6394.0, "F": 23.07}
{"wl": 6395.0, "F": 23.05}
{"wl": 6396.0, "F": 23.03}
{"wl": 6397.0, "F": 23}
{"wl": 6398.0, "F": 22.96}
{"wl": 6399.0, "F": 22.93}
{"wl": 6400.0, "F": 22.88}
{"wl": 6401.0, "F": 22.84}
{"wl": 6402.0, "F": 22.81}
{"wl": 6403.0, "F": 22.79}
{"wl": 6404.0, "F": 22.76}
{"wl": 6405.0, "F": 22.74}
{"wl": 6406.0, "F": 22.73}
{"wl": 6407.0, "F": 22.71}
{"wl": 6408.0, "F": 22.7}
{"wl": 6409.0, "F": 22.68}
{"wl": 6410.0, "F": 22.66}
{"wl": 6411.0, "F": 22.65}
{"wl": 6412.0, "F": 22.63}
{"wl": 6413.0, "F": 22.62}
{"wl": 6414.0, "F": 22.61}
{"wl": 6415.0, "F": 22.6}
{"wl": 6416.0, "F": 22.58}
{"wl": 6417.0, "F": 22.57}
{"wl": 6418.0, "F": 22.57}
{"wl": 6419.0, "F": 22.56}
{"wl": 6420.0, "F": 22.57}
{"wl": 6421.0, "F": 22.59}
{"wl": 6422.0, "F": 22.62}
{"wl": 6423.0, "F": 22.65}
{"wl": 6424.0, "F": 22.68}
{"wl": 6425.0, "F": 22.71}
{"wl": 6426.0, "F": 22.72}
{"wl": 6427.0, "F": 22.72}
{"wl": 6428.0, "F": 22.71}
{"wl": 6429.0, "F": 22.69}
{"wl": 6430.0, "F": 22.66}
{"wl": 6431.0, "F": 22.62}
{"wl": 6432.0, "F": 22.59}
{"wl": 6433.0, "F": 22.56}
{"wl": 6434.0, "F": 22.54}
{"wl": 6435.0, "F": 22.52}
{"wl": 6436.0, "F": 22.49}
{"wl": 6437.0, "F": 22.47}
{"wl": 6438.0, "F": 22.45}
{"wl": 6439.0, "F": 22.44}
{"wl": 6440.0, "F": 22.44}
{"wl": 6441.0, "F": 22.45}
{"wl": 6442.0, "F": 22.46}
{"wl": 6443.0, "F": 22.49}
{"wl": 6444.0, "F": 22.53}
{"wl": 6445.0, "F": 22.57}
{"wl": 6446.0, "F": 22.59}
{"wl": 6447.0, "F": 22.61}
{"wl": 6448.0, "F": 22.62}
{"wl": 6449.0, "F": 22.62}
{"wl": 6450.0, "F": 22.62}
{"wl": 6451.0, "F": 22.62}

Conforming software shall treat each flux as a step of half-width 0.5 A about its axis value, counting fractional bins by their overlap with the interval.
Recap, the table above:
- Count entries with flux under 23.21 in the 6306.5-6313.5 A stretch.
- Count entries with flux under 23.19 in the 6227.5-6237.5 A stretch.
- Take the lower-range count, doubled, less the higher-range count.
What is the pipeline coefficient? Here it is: -1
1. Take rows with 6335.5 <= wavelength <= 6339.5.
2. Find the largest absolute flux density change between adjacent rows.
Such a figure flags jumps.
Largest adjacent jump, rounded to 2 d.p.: 0.02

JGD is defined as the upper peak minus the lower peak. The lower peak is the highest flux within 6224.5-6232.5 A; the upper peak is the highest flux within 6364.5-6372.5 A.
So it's -0.17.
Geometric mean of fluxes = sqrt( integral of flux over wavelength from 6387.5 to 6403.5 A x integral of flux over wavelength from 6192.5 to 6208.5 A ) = 376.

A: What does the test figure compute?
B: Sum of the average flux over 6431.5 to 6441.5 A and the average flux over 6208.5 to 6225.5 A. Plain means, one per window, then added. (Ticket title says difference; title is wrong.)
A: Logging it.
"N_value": 46.1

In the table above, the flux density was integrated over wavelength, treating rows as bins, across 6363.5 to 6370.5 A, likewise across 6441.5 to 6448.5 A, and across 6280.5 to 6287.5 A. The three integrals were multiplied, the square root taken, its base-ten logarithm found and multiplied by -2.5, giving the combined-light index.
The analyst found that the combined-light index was -8.28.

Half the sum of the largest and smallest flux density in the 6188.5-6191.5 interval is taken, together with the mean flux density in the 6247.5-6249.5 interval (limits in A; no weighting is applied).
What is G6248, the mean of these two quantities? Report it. 23.6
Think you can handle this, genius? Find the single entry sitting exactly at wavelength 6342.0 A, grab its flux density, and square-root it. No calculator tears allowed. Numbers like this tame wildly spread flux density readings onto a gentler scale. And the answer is 4.79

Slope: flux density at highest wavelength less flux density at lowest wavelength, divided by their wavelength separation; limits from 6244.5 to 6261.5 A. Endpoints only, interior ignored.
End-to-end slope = -0.021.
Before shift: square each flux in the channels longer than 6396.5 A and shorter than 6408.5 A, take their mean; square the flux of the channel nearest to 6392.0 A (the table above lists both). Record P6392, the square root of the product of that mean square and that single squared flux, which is 527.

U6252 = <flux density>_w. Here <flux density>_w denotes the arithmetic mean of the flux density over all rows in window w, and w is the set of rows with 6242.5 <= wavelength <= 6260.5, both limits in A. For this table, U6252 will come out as 23.2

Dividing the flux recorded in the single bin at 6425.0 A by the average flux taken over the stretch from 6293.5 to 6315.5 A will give 0.97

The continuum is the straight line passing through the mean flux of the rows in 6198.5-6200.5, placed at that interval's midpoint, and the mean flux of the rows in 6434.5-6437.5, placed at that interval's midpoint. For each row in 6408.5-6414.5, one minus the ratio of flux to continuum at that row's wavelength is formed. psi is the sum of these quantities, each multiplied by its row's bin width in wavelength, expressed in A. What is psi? 0.002 A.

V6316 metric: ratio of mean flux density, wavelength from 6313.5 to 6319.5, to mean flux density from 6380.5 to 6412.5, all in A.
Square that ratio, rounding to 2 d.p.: 1.01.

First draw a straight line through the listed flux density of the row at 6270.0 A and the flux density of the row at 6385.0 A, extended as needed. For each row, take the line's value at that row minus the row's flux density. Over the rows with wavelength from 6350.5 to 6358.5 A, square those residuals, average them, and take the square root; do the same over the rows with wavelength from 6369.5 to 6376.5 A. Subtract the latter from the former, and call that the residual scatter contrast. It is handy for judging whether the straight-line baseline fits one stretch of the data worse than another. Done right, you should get -0.19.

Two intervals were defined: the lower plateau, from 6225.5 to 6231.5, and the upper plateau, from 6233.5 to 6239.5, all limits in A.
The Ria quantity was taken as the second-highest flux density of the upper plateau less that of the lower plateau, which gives 0.1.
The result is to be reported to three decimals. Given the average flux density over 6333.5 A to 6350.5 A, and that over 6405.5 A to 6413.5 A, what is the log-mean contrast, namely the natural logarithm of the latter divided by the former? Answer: -0.015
